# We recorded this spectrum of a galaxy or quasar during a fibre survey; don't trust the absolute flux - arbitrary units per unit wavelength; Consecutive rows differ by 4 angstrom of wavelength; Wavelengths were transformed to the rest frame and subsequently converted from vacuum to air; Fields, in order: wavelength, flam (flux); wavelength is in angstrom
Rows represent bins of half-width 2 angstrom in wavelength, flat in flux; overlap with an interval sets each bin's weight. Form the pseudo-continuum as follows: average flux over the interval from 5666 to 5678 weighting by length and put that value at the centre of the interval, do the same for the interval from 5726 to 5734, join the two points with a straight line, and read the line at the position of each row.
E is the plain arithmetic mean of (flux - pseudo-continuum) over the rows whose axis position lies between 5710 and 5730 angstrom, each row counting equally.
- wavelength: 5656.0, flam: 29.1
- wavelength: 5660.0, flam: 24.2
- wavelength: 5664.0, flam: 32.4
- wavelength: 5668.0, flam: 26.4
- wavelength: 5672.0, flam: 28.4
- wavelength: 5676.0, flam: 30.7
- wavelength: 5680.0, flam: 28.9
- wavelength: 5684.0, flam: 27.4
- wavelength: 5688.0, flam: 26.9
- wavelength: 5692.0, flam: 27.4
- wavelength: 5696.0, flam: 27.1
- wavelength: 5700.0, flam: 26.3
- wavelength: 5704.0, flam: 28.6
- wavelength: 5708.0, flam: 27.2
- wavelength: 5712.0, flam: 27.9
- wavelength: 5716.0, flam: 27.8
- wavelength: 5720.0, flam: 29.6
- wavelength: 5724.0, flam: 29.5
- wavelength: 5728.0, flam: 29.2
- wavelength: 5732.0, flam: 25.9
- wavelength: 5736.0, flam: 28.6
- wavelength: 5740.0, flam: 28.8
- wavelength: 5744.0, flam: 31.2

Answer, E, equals 1.1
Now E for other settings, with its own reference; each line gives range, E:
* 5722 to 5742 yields 0.9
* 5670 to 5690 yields 0.1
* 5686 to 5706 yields -0.8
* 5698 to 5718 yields -0.4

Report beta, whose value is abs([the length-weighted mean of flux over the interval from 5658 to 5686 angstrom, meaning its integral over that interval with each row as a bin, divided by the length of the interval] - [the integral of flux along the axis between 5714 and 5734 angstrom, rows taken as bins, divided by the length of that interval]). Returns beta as 0.1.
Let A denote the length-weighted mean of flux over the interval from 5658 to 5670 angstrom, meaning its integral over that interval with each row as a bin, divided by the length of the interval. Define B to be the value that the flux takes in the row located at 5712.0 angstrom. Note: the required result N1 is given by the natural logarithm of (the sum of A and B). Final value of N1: 4.02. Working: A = 27.7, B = 27.9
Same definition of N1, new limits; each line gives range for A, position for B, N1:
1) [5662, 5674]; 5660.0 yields 3.98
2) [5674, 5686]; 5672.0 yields 4.05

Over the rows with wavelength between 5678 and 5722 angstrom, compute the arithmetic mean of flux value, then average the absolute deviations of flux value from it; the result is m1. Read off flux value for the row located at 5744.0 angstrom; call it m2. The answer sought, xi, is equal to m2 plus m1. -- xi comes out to 31.9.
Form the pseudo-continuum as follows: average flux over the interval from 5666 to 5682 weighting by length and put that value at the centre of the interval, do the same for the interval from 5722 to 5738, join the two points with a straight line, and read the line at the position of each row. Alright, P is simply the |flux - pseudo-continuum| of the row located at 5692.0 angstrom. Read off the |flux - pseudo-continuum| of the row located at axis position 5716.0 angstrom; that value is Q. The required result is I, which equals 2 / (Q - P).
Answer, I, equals -4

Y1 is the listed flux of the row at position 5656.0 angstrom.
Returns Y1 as 29.1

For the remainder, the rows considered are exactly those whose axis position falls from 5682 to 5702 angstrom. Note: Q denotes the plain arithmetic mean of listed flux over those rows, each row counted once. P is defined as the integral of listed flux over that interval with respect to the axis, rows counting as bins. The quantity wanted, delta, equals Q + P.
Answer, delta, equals 567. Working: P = 540.4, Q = 27.02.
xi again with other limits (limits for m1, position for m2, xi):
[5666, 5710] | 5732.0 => 26.9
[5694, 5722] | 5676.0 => 31.5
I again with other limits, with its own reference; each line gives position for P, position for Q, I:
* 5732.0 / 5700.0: -9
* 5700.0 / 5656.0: -1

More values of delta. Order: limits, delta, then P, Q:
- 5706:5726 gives 596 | 568.0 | 28.40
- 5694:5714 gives 576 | 548.4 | 27.42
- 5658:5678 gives 597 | 568.4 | 28.42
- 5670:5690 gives 598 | 569.2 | 28.46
